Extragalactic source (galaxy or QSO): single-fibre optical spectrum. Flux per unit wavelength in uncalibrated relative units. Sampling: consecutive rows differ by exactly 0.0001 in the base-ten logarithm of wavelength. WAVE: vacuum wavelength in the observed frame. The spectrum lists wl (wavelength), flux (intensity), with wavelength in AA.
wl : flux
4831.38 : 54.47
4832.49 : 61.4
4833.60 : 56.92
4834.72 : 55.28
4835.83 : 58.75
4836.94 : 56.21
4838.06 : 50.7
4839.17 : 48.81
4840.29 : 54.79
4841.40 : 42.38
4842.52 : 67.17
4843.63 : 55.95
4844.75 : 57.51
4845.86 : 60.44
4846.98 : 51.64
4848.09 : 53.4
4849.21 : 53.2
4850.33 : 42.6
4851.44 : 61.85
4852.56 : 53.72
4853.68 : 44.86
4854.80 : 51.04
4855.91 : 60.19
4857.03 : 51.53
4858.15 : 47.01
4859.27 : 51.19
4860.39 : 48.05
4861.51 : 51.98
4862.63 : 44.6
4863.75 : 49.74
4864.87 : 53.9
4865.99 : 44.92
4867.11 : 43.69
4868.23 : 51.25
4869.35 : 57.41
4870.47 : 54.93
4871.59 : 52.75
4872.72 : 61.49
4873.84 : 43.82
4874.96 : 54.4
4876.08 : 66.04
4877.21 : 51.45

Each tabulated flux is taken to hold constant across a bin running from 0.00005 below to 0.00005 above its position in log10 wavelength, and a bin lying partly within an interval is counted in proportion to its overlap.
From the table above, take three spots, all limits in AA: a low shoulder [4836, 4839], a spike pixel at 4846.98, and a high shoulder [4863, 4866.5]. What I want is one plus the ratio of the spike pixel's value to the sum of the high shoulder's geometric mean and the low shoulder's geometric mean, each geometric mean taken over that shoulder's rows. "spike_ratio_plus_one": 1.50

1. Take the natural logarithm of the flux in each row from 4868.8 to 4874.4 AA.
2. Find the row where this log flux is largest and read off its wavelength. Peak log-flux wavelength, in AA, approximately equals 4872.72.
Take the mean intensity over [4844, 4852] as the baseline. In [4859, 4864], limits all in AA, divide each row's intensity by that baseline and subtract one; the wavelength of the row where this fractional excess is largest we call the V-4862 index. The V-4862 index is 4861.51 AA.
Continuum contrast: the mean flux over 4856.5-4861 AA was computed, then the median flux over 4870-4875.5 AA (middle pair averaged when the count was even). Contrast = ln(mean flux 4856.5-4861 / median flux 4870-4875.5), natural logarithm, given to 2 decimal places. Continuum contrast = -0.10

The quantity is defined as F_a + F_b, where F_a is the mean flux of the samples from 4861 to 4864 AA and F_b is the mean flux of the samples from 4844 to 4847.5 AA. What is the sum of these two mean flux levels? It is 105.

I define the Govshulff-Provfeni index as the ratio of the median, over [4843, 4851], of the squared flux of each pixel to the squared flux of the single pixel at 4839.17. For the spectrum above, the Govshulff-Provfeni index 1.20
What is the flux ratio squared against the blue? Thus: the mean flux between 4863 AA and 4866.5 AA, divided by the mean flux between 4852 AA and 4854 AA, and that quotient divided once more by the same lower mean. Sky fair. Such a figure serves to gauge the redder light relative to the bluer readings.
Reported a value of 0.020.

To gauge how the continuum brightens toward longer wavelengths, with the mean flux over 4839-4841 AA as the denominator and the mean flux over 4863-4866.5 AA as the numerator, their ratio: 0.956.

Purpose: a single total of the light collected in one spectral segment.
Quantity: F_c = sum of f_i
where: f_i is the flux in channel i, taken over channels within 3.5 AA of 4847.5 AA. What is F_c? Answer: 319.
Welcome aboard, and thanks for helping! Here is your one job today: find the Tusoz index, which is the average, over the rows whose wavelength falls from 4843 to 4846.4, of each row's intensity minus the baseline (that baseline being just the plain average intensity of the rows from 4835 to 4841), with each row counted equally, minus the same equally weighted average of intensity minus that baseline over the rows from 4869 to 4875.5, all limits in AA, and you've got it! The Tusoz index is 4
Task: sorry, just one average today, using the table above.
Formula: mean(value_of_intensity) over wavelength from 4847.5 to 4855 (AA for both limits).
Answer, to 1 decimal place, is 51.5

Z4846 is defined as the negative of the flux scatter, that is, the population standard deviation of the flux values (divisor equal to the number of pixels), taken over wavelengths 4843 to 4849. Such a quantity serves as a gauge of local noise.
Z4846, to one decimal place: -3.1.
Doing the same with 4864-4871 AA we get -5.1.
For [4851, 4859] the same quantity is -5.8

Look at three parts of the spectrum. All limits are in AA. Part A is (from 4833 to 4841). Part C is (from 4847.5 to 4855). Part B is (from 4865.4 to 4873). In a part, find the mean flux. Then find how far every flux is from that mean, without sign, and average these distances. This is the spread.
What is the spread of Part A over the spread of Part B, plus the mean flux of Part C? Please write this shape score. 52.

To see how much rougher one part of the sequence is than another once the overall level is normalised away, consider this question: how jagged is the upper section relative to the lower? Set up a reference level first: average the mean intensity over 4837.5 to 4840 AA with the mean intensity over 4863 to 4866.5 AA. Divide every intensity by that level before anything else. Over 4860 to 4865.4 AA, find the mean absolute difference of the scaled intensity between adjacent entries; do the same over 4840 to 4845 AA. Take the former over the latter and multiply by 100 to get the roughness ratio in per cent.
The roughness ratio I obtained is 41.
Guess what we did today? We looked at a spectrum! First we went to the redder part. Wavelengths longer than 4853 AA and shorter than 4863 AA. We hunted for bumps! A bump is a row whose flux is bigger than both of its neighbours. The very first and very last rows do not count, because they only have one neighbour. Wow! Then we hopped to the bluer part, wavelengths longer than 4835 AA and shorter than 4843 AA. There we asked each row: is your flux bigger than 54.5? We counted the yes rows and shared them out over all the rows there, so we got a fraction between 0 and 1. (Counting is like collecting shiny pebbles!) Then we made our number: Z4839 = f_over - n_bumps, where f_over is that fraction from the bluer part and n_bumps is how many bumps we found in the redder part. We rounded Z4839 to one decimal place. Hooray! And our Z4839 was -2.4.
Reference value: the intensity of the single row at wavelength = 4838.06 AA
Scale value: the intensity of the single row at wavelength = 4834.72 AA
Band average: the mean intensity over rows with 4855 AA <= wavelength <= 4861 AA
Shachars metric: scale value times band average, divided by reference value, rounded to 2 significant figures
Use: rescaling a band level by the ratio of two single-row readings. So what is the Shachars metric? 56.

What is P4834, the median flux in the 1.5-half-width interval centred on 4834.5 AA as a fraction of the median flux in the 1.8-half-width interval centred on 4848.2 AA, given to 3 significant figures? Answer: 1.07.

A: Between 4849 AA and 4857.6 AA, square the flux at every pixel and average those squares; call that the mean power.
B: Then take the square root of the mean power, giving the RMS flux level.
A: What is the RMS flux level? 52.7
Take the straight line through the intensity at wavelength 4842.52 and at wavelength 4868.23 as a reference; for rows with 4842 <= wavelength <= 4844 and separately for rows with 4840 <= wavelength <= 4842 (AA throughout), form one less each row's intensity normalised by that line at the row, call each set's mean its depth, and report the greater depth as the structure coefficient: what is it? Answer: 0.29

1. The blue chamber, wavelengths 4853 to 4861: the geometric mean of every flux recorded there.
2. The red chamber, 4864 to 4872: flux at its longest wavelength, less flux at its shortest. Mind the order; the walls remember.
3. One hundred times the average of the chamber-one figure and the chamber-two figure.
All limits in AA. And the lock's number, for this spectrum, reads 2460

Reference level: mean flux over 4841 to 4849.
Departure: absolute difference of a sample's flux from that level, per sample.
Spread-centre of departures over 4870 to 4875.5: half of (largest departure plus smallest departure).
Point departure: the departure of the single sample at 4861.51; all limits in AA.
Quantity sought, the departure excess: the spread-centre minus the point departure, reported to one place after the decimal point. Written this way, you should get 2.6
